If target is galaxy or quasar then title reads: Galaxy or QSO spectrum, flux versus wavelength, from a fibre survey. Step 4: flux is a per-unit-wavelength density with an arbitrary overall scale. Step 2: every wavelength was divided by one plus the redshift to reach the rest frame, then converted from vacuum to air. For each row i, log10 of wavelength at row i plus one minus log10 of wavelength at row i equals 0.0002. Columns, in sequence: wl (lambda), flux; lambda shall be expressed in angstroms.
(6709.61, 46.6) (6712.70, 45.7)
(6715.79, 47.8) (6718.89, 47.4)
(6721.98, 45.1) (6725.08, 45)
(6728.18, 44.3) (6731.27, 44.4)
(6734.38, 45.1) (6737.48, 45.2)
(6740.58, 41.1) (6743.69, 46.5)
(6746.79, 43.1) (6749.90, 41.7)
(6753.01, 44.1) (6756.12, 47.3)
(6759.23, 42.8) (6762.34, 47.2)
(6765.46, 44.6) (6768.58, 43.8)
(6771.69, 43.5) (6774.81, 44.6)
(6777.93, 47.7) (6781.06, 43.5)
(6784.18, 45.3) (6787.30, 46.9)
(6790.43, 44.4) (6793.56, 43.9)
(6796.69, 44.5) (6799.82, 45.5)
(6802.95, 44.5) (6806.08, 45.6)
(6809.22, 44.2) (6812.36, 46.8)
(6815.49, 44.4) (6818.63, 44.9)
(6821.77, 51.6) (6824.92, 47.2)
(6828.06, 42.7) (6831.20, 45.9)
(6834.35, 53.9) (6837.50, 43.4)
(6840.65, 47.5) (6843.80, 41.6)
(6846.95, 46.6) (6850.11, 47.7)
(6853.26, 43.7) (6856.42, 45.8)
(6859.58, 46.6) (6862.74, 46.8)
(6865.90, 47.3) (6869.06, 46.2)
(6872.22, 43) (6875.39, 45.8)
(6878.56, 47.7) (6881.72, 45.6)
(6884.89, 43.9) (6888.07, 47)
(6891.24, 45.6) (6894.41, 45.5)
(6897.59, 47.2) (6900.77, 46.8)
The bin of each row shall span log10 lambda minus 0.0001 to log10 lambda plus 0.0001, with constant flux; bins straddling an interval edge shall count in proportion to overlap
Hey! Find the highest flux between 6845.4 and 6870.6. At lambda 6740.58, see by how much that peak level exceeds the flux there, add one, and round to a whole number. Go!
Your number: 8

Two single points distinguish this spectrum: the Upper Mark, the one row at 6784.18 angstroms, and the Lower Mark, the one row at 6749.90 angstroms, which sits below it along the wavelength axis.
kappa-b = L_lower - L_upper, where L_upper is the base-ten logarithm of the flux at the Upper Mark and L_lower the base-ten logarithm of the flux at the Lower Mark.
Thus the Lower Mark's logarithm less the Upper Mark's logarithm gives -0.036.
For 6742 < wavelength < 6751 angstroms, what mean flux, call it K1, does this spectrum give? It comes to 43.8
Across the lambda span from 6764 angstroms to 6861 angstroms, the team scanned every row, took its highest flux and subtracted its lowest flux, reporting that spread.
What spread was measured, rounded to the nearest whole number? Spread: 12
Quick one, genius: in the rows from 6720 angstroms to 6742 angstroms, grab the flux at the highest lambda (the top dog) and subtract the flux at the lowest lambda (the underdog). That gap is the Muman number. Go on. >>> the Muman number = -4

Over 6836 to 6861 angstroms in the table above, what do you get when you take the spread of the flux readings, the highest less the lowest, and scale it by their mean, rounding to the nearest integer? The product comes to 277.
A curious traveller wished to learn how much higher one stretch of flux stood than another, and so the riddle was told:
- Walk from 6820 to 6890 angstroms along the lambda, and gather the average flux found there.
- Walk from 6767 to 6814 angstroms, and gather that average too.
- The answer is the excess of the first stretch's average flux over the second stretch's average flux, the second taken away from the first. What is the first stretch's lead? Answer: 1.3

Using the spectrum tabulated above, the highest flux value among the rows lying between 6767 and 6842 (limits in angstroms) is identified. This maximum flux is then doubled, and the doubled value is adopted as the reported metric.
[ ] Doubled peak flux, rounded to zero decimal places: 108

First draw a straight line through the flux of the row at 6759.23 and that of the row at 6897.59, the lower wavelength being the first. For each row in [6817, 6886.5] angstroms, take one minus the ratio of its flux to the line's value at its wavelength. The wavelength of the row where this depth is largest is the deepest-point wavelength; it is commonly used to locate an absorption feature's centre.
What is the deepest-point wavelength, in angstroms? 6843.80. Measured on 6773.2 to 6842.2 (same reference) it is 6828.06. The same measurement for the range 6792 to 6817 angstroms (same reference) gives 6809.22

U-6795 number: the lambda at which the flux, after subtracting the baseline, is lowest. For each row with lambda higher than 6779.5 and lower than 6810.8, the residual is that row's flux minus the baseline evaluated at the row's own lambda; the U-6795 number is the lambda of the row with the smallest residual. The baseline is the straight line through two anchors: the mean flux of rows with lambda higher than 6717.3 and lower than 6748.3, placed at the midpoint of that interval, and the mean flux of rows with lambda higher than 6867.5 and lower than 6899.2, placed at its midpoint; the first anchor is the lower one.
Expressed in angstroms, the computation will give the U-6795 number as 6781.06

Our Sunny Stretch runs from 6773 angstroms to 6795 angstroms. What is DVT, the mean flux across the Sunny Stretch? 45.2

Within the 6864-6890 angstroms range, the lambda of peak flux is 6878.56 angstroms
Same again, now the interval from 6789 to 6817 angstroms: 6812.36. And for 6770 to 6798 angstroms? 6777.93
